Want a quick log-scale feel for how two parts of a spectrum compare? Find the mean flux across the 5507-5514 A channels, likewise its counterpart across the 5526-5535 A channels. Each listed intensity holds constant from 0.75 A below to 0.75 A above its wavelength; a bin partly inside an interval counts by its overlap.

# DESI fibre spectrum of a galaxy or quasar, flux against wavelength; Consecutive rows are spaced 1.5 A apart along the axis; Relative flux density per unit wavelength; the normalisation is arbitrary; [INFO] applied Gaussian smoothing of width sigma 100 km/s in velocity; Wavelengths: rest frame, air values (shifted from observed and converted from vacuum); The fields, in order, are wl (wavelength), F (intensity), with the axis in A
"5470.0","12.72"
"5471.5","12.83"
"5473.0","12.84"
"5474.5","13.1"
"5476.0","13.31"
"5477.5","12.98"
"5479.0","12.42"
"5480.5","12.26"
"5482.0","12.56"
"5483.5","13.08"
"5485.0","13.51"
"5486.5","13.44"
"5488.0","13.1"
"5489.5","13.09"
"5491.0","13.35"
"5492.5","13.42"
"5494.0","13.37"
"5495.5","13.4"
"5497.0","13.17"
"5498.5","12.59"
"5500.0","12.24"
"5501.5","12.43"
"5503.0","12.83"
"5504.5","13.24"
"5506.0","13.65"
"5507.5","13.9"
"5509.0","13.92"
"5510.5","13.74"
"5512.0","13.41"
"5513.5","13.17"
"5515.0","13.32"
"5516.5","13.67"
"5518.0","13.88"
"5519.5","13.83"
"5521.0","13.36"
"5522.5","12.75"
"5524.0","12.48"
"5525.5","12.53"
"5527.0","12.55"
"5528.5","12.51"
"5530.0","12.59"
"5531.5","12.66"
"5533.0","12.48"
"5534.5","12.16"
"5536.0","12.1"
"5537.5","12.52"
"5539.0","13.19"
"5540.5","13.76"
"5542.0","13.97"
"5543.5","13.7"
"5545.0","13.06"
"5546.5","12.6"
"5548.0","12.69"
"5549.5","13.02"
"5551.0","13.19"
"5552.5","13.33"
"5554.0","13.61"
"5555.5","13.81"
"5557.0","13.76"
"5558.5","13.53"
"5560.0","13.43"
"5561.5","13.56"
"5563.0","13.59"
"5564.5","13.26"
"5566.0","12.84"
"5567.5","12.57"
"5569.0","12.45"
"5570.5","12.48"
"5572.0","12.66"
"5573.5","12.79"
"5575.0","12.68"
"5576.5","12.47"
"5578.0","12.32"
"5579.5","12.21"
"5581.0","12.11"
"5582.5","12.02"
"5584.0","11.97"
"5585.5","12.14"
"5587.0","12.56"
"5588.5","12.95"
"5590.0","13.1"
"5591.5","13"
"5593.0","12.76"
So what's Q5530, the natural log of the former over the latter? 0.087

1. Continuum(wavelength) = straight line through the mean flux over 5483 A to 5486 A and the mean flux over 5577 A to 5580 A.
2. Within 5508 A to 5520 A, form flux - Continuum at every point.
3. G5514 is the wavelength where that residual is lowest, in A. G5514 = 5513.5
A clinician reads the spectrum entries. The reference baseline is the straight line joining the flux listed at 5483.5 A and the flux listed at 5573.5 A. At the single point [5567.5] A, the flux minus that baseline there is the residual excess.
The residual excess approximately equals -0.2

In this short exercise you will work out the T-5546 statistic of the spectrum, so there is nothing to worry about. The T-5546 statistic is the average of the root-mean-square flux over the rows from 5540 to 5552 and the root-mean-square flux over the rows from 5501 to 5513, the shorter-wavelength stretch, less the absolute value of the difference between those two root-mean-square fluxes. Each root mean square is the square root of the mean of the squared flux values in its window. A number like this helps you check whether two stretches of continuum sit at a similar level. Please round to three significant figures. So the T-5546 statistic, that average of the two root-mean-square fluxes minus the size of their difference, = 13.2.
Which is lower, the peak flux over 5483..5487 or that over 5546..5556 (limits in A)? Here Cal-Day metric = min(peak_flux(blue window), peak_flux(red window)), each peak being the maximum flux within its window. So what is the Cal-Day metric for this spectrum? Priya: 13.5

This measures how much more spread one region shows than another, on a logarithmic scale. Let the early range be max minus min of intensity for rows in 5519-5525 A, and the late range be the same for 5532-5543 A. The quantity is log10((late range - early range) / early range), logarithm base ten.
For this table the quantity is -0.4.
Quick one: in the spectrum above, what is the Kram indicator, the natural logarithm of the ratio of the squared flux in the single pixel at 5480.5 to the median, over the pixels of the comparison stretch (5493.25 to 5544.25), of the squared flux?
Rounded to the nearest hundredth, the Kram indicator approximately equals -0.14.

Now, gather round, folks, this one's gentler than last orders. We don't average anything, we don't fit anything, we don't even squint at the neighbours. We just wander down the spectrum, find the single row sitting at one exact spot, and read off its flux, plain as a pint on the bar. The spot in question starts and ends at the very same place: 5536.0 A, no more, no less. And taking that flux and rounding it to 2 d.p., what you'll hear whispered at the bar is 12.10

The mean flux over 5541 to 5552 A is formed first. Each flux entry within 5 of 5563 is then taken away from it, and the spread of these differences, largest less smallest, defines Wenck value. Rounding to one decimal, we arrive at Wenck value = 1.0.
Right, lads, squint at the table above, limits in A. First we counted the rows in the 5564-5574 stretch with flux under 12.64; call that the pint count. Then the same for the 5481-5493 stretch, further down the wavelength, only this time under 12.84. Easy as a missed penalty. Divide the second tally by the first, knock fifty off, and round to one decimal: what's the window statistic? -49.7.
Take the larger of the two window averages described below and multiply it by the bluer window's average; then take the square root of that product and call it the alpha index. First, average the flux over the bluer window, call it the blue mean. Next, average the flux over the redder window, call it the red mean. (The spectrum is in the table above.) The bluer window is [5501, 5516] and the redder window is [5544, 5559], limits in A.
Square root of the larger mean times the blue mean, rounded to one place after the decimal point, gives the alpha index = 13.4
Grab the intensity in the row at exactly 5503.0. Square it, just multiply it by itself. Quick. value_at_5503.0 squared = 165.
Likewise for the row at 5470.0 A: 162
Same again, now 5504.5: 175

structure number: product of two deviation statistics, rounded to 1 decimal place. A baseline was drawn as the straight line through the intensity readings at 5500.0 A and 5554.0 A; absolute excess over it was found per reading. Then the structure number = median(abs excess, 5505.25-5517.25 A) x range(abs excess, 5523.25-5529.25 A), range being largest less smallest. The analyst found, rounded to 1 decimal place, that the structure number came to 0.1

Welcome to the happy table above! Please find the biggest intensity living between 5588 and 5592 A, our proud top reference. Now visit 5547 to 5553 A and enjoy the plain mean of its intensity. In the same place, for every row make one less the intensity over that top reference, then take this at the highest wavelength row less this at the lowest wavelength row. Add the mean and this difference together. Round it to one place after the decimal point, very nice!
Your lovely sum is 13.0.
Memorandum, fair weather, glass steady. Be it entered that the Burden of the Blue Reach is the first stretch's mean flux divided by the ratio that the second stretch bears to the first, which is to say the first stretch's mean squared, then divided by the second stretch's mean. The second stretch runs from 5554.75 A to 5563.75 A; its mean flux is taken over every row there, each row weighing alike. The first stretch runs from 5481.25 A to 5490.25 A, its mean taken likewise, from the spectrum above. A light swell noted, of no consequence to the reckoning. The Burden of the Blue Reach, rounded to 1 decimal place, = 12.7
